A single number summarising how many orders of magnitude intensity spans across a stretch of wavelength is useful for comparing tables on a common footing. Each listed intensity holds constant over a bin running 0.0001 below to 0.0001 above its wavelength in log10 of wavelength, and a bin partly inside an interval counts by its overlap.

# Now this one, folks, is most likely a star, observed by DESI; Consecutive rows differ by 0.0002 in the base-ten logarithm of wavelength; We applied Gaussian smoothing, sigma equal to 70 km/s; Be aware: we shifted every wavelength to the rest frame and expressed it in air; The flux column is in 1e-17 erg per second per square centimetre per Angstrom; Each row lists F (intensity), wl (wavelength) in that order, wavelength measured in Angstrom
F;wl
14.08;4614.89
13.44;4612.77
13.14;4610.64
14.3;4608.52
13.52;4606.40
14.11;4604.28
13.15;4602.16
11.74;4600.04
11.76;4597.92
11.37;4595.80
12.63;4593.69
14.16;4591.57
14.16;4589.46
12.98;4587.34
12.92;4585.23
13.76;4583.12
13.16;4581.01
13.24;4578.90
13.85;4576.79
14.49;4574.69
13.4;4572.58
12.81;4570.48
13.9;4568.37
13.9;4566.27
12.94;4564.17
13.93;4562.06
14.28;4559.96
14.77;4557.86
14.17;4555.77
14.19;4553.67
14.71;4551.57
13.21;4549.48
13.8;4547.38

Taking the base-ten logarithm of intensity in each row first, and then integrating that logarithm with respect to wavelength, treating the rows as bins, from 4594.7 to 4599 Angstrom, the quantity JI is 5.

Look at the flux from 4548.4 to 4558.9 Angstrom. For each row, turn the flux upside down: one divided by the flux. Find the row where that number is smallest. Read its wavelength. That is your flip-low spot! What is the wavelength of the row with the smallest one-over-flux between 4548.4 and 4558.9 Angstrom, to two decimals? 4557.86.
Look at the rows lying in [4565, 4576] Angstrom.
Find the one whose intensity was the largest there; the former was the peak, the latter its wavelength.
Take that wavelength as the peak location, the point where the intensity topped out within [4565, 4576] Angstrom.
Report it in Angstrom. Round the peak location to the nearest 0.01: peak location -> 4574.69 Angstrom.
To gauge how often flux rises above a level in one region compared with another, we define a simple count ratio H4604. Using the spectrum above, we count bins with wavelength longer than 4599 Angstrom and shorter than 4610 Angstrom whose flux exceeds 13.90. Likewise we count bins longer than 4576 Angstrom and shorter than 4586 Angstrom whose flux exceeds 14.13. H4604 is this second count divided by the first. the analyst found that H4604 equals 0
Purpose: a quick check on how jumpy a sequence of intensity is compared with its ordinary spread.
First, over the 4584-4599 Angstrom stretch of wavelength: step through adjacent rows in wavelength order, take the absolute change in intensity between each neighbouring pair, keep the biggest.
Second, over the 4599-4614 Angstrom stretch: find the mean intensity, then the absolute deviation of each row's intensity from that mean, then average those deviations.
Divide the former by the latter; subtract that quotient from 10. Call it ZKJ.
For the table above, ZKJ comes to 7.3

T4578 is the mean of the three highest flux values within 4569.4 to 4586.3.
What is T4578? 14.0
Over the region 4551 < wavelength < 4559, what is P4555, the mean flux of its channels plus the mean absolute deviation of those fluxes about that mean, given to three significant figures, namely 14.7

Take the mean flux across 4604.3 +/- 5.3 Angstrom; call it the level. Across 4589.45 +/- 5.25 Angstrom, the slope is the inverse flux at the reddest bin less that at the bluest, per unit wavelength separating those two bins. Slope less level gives -13.4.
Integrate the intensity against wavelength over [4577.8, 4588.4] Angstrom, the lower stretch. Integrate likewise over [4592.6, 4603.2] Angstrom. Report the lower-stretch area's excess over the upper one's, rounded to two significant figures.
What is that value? 11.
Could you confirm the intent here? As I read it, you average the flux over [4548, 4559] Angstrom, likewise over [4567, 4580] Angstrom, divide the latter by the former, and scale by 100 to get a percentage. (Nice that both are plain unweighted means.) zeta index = 96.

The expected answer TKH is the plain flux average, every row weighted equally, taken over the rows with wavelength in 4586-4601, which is 12.7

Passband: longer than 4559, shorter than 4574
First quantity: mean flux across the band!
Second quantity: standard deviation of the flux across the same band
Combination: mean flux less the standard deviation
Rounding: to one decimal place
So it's 13.1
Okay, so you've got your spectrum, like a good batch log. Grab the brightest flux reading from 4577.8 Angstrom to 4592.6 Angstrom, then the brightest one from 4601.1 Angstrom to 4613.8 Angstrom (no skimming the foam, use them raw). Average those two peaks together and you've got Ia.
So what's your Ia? 14.2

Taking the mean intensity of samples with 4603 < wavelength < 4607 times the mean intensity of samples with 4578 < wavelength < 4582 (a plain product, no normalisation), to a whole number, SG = 182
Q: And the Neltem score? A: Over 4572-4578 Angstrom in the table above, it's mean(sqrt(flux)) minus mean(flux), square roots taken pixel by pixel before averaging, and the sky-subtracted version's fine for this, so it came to -10.2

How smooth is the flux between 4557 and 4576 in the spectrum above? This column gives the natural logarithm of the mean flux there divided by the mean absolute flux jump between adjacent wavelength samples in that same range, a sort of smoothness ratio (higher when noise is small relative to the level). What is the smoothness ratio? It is 2.99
